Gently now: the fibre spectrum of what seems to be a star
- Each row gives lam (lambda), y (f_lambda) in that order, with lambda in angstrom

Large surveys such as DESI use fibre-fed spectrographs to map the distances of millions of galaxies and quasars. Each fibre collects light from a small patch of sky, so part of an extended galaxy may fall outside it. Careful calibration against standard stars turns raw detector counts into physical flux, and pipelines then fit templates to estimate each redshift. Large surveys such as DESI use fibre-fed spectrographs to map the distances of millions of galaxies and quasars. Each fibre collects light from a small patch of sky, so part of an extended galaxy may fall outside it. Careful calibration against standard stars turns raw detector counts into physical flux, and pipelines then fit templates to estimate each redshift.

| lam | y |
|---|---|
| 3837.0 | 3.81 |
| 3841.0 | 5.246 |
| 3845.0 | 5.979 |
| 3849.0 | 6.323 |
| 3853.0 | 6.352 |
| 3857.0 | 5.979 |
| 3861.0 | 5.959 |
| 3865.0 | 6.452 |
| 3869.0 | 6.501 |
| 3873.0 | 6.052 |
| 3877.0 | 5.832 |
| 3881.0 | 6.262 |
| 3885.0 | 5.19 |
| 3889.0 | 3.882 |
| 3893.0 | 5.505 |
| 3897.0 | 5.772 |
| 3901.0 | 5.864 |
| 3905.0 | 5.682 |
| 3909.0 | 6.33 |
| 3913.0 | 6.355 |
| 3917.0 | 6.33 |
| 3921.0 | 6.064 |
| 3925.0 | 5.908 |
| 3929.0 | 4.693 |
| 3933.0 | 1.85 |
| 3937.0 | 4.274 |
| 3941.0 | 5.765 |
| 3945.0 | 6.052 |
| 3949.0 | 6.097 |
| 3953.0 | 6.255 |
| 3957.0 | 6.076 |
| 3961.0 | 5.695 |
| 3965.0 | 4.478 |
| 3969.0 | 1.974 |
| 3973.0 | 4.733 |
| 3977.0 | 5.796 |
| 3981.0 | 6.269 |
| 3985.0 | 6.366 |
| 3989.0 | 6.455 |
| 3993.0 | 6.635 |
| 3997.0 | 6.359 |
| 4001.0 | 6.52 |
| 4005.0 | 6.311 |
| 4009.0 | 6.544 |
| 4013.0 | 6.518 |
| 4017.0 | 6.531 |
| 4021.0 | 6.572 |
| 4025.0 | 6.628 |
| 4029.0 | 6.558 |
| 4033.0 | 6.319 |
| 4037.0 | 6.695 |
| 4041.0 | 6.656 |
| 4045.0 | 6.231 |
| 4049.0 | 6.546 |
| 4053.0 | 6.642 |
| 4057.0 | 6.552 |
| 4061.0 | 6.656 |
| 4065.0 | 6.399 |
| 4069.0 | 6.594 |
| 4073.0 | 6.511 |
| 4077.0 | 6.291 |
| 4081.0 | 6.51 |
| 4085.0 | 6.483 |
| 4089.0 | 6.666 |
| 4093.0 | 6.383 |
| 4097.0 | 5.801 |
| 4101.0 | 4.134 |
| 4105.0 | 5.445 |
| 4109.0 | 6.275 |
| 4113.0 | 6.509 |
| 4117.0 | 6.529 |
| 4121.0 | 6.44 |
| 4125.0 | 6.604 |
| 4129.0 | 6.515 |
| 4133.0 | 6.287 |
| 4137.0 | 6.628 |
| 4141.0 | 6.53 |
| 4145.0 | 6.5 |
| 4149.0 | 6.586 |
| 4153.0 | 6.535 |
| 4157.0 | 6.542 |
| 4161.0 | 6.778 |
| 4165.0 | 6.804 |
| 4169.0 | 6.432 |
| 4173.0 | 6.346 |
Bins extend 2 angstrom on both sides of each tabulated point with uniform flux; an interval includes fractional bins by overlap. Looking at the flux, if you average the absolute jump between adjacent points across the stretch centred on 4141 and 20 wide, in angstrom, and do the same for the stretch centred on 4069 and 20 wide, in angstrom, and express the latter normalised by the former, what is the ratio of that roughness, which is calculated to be 1.36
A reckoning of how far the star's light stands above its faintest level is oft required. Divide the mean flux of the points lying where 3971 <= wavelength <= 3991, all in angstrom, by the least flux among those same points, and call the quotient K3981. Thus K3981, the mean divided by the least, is 1.25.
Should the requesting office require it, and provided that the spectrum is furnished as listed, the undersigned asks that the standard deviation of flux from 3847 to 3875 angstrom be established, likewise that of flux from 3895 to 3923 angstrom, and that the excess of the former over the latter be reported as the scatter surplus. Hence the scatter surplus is -0.1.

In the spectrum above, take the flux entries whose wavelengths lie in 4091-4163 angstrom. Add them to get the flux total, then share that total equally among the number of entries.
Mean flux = 6.3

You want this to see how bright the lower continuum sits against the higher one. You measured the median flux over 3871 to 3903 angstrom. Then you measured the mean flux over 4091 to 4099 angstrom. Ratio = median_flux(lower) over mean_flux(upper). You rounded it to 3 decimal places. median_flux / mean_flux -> 0.952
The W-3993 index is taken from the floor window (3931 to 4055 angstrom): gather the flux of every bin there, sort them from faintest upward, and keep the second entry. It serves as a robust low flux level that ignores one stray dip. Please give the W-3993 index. 1.974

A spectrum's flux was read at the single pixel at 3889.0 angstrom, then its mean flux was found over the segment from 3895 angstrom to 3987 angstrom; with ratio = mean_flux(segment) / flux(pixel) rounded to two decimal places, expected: 1.40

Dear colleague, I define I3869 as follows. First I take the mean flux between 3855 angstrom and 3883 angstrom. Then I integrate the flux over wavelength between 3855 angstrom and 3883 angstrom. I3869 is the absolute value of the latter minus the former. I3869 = 166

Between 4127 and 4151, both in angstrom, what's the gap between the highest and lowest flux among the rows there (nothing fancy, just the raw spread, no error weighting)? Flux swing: 0.34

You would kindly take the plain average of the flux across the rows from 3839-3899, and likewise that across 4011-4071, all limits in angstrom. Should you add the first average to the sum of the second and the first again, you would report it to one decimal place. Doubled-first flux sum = 18.2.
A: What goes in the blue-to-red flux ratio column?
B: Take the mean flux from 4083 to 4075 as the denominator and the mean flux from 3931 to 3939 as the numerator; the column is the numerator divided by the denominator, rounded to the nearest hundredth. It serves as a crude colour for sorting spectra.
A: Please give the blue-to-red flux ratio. 0.48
